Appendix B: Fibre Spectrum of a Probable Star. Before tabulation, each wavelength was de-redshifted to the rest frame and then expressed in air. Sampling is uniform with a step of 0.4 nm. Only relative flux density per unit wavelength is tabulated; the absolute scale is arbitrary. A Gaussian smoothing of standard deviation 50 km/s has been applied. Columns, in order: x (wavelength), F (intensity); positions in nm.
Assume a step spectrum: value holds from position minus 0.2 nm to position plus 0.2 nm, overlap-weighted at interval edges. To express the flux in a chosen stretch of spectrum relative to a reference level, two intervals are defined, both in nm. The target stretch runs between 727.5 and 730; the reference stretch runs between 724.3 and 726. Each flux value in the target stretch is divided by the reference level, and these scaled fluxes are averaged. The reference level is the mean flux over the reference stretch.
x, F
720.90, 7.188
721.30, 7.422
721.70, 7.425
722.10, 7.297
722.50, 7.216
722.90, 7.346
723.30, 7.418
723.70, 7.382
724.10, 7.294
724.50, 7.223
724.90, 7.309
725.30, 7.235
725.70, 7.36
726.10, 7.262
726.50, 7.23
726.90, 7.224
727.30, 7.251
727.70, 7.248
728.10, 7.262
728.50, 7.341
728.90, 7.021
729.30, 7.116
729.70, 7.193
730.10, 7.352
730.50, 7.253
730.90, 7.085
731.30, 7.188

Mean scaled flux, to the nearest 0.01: 0.99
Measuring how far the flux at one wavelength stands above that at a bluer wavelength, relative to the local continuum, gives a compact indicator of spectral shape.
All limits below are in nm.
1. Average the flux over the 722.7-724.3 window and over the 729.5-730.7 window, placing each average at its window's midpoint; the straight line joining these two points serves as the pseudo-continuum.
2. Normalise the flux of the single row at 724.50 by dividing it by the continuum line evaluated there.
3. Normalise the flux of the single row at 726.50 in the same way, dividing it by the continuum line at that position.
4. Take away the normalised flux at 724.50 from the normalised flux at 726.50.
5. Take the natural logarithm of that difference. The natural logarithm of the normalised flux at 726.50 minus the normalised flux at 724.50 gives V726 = -5.3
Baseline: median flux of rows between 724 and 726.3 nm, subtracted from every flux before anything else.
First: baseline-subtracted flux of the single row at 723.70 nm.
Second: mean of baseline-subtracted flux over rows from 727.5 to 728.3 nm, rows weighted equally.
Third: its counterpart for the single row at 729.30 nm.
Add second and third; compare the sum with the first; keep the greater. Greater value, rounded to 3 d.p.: 0.104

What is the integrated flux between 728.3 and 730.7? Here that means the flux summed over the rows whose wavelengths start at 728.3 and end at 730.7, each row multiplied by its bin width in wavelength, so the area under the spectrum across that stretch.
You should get 17.3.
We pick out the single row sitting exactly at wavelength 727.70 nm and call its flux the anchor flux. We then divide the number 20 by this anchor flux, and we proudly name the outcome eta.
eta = 2.76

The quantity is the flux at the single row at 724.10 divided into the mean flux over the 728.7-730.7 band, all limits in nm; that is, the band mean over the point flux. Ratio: 0.99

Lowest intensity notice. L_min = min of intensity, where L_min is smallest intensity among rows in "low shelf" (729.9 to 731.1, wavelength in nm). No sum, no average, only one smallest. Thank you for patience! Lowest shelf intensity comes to 7.085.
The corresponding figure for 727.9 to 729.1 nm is 7.021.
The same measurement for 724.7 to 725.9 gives 7.235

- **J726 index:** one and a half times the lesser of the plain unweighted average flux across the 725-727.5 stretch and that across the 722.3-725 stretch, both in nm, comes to 10.9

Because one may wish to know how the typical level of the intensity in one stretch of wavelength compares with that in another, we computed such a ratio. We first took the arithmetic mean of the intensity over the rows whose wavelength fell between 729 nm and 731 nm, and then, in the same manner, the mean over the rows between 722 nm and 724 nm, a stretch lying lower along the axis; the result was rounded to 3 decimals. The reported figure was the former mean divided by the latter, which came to 0.982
